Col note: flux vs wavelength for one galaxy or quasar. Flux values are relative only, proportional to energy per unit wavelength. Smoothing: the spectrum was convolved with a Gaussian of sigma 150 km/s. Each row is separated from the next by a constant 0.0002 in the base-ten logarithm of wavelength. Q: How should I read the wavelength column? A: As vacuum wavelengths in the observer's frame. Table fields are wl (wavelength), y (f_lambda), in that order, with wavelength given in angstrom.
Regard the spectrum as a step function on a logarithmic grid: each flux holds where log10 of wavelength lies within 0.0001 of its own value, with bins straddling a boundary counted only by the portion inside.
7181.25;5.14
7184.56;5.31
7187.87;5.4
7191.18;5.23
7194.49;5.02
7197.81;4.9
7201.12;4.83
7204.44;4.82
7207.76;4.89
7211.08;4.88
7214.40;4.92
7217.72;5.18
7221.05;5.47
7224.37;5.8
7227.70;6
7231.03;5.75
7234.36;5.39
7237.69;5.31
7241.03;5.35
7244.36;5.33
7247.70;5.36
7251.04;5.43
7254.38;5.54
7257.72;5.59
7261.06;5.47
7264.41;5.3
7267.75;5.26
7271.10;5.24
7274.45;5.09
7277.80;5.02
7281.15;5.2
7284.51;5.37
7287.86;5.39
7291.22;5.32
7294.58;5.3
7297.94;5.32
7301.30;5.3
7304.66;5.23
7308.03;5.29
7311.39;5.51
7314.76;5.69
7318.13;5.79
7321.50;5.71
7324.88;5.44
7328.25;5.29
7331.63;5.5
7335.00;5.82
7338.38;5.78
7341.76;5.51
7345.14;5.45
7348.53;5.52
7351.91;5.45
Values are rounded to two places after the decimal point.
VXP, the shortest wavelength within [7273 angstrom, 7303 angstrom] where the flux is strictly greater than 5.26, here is 7284.51 angstrom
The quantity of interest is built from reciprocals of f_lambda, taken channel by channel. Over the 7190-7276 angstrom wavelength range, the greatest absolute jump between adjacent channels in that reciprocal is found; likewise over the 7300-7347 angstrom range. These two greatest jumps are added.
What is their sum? 0.0216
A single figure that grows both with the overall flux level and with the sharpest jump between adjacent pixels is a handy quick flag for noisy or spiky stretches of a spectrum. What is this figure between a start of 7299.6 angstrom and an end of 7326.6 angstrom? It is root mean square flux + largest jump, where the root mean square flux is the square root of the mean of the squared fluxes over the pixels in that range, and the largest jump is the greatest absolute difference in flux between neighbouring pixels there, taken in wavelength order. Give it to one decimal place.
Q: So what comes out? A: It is 5.8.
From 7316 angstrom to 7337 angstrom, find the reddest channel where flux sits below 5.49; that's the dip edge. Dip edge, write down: 7328.25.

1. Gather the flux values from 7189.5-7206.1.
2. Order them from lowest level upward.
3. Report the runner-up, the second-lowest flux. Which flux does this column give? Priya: 4.83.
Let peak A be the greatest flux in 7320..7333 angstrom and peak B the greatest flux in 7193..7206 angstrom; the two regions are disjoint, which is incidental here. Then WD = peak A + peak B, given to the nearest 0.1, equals 10.7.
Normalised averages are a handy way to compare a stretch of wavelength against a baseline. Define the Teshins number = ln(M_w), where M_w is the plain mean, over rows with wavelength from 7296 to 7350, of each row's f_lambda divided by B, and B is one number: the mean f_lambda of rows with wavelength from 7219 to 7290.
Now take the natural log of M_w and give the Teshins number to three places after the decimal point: 0.018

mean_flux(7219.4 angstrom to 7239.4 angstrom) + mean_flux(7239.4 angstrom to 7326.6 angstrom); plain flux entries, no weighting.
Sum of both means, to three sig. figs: 11.0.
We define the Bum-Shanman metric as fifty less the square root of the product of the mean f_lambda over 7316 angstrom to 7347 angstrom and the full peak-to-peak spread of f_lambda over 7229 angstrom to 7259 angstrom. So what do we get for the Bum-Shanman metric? 48.4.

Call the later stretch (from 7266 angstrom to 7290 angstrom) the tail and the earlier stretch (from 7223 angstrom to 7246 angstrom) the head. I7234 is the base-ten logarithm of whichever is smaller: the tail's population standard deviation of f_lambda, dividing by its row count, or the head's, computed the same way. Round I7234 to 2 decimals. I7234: -0.90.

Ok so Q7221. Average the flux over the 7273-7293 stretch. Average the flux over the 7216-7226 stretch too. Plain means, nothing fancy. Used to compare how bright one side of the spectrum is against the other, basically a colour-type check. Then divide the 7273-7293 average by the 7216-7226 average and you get 0.95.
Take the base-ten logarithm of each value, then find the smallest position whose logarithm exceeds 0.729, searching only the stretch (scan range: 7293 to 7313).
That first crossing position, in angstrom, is 7311.39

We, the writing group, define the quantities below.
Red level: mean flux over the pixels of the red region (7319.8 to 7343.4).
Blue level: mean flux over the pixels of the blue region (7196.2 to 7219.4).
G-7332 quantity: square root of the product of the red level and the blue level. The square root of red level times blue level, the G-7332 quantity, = 5.24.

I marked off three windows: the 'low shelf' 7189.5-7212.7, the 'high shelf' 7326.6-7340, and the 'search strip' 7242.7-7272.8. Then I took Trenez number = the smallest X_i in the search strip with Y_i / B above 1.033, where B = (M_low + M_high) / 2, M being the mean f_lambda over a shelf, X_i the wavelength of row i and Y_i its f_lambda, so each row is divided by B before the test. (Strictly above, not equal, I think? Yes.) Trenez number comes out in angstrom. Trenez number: 7254.38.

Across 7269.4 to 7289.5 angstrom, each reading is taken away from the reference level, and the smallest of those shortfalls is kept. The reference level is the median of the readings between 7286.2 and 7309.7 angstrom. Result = -0.09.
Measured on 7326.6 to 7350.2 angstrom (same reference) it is -0.52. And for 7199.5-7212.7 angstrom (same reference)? 0.41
